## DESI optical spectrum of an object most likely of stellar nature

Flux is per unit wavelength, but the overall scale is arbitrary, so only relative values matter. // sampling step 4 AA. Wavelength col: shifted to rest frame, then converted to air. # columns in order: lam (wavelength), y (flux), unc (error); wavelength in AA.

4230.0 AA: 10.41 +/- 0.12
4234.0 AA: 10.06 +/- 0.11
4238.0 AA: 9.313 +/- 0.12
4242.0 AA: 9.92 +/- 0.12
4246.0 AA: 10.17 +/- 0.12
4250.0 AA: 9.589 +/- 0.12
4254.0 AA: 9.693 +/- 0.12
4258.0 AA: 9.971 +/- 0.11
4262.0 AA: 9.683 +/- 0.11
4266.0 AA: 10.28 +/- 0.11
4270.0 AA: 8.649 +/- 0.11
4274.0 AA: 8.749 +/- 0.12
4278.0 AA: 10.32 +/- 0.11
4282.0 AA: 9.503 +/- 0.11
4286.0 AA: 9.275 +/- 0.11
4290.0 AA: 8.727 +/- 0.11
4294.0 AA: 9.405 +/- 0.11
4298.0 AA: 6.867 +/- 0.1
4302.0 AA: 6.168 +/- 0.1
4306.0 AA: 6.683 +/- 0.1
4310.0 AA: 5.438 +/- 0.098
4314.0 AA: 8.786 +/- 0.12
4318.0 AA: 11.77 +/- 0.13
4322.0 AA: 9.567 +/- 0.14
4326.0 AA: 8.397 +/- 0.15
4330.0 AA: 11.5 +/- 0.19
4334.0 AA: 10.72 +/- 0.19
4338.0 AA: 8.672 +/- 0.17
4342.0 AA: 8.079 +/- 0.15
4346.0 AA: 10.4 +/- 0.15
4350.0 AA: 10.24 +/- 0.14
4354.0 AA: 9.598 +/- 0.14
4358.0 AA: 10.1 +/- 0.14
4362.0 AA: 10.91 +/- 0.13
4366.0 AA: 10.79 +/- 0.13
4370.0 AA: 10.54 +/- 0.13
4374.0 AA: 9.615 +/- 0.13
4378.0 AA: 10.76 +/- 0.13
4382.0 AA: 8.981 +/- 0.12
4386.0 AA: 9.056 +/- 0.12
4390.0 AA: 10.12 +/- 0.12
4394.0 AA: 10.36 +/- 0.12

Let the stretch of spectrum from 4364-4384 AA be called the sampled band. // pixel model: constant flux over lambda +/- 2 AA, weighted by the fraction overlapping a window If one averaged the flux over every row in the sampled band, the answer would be 10.1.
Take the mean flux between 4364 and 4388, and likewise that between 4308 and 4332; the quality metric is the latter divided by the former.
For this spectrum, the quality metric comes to 0.93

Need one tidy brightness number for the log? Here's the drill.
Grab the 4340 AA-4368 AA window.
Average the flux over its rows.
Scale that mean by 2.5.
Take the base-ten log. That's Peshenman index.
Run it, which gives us 1.399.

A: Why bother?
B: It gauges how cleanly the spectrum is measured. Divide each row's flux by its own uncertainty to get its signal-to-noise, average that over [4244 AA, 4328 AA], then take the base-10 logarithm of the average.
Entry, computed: 1.89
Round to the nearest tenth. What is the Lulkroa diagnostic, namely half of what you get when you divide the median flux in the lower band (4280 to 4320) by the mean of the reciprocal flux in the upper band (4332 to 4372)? 43.4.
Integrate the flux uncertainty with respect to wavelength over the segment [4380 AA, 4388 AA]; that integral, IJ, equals 1.0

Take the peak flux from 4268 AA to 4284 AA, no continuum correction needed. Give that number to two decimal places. 10.32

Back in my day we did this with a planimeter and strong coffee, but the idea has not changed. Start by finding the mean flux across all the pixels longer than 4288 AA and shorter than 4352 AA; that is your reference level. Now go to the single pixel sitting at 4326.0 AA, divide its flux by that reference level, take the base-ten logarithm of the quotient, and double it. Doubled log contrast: -0.04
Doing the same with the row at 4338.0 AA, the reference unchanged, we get -0.02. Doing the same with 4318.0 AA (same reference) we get 0.25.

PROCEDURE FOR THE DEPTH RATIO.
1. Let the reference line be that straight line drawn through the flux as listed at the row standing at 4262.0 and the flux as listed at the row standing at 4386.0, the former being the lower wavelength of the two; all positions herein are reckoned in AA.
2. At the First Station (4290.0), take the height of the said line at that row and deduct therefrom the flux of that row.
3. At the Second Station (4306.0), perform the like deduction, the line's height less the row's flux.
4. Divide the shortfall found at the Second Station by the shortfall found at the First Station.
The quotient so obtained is 3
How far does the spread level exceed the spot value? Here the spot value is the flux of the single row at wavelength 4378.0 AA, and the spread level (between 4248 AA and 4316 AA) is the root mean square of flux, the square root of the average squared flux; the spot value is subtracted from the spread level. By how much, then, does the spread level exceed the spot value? -1.9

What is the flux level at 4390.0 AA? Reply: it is 10.12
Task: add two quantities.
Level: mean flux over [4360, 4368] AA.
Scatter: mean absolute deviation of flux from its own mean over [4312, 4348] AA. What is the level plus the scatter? 12.0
